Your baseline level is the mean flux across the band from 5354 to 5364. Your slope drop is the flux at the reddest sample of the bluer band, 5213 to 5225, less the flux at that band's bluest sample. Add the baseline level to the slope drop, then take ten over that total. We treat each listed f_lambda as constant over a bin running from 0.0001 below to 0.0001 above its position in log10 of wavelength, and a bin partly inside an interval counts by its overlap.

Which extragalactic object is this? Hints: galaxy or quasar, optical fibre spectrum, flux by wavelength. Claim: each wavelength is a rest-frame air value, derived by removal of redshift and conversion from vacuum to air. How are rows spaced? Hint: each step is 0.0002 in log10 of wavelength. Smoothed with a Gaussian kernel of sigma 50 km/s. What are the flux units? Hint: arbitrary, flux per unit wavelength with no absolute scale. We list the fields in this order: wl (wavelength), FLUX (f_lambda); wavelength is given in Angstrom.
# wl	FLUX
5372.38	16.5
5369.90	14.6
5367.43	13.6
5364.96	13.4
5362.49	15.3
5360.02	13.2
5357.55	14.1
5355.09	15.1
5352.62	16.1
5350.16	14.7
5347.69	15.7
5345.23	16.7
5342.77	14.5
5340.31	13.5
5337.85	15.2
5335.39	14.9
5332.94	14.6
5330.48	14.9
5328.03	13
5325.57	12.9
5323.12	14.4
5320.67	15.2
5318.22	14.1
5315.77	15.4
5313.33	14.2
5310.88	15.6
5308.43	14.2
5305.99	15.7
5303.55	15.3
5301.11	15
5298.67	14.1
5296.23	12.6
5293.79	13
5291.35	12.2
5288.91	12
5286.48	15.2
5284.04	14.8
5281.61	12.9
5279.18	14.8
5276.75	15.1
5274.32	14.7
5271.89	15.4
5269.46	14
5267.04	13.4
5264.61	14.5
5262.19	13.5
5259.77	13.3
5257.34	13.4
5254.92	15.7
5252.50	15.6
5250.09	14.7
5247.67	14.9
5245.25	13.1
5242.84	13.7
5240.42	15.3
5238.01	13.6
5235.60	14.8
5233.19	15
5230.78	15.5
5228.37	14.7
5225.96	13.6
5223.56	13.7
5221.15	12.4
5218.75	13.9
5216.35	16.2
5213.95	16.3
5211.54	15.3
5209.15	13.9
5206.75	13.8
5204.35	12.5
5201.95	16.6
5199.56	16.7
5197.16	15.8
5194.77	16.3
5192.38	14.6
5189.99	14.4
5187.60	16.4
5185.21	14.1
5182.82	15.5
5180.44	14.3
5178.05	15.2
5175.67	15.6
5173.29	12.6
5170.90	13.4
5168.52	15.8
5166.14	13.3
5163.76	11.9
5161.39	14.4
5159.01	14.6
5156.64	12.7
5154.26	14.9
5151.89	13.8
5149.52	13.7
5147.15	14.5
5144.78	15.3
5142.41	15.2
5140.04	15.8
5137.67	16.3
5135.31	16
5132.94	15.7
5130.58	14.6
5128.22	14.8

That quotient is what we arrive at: 0.85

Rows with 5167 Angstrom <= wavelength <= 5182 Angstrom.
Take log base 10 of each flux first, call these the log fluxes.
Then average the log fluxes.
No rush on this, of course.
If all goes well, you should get 1.16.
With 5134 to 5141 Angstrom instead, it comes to 1.20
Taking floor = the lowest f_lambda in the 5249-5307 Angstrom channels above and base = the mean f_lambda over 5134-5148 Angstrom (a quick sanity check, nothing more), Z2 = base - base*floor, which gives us -171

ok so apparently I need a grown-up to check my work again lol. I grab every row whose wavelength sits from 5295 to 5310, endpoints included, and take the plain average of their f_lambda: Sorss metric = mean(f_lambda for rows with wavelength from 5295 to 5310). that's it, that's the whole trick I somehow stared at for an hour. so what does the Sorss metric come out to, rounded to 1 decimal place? 14.5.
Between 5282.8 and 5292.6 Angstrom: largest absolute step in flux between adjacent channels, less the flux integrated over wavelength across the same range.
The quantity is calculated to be -129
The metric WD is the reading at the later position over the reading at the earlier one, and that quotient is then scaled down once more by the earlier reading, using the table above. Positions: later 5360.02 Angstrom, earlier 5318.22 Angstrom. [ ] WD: 0.066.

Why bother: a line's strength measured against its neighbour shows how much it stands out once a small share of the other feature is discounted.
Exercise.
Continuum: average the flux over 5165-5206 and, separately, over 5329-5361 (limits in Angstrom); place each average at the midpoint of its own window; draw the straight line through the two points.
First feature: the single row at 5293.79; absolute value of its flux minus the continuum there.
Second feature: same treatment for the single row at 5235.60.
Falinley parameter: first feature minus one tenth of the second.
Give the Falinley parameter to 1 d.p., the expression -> 1.9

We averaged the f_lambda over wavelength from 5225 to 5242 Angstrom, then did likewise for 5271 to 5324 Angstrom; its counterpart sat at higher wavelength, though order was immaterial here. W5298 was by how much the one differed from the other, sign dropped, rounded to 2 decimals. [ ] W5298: 0.28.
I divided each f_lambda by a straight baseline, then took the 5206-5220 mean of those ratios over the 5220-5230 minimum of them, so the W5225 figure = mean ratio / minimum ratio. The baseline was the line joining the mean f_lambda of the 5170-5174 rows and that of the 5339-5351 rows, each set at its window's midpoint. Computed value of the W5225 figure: 1.21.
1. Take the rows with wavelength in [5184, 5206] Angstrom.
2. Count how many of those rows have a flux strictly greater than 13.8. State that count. 8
